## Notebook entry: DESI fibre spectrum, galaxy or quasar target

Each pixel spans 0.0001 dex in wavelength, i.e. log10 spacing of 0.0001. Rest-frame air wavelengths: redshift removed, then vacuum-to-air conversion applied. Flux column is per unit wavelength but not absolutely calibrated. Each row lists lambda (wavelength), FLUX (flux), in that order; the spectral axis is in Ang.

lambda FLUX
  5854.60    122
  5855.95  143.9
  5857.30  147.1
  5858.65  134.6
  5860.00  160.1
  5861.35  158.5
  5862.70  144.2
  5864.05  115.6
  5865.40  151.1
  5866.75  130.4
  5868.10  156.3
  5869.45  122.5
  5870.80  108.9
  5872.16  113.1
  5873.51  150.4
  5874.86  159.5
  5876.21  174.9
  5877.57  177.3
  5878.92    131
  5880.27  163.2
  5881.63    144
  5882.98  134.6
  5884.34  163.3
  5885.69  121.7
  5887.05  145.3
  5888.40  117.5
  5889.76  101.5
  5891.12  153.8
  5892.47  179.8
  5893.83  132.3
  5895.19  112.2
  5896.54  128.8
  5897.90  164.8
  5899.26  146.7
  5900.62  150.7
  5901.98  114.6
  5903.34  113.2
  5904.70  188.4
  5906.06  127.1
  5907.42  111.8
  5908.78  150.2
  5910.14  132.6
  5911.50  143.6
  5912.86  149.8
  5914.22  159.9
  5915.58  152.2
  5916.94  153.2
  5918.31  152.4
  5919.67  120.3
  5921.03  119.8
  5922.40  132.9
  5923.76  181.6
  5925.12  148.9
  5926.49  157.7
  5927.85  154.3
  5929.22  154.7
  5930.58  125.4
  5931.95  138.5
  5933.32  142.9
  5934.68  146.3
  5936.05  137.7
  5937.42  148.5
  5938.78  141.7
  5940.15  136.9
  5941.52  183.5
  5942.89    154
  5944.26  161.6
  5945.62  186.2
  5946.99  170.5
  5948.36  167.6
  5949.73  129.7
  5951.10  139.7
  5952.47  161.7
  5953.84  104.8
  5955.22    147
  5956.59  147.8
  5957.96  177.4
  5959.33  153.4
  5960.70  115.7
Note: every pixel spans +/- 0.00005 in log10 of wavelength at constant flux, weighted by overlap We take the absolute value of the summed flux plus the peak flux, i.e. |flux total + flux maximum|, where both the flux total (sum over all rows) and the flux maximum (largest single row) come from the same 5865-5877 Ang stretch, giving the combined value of 1442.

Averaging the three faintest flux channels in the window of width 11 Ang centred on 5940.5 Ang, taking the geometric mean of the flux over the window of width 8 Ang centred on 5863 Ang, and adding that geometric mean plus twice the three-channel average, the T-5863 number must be 420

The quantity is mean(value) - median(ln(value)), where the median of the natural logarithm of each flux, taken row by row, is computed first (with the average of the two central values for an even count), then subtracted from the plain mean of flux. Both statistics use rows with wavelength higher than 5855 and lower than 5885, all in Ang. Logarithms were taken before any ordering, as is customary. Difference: 140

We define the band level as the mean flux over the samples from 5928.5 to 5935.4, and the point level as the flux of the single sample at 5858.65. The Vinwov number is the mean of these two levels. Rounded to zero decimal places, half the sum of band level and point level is 138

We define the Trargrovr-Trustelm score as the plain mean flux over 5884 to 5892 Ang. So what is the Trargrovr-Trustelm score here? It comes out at 134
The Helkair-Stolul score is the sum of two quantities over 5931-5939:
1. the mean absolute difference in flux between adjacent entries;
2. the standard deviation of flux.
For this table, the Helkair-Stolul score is 11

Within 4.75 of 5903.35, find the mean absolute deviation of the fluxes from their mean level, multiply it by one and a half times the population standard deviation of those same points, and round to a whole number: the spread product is 863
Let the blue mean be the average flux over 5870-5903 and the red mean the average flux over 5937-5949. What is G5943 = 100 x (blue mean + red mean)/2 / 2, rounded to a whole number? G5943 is 7560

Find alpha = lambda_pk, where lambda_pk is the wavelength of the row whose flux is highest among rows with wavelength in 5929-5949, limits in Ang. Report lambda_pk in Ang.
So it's 5945.62 Ang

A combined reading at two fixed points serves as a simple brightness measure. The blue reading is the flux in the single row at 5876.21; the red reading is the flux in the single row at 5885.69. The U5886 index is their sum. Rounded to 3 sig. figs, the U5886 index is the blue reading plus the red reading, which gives 297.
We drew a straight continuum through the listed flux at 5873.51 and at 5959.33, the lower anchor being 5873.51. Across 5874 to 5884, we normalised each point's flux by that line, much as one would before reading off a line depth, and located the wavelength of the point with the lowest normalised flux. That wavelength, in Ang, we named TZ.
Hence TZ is 5878.92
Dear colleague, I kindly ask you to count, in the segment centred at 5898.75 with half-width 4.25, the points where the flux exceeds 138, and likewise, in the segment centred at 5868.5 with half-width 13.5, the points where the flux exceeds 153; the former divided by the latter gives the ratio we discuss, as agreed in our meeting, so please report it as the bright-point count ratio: 0.4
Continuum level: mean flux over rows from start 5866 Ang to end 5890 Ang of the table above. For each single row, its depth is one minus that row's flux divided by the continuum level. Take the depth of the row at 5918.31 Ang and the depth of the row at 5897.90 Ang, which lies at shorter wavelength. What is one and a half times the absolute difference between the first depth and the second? 0.1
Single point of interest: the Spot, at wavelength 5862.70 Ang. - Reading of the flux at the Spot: 144.2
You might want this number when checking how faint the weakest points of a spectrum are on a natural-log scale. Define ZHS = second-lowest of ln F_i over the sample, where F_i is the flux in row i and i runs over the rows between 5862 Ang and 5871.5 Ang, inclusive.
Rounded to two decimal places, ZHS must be 4.75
